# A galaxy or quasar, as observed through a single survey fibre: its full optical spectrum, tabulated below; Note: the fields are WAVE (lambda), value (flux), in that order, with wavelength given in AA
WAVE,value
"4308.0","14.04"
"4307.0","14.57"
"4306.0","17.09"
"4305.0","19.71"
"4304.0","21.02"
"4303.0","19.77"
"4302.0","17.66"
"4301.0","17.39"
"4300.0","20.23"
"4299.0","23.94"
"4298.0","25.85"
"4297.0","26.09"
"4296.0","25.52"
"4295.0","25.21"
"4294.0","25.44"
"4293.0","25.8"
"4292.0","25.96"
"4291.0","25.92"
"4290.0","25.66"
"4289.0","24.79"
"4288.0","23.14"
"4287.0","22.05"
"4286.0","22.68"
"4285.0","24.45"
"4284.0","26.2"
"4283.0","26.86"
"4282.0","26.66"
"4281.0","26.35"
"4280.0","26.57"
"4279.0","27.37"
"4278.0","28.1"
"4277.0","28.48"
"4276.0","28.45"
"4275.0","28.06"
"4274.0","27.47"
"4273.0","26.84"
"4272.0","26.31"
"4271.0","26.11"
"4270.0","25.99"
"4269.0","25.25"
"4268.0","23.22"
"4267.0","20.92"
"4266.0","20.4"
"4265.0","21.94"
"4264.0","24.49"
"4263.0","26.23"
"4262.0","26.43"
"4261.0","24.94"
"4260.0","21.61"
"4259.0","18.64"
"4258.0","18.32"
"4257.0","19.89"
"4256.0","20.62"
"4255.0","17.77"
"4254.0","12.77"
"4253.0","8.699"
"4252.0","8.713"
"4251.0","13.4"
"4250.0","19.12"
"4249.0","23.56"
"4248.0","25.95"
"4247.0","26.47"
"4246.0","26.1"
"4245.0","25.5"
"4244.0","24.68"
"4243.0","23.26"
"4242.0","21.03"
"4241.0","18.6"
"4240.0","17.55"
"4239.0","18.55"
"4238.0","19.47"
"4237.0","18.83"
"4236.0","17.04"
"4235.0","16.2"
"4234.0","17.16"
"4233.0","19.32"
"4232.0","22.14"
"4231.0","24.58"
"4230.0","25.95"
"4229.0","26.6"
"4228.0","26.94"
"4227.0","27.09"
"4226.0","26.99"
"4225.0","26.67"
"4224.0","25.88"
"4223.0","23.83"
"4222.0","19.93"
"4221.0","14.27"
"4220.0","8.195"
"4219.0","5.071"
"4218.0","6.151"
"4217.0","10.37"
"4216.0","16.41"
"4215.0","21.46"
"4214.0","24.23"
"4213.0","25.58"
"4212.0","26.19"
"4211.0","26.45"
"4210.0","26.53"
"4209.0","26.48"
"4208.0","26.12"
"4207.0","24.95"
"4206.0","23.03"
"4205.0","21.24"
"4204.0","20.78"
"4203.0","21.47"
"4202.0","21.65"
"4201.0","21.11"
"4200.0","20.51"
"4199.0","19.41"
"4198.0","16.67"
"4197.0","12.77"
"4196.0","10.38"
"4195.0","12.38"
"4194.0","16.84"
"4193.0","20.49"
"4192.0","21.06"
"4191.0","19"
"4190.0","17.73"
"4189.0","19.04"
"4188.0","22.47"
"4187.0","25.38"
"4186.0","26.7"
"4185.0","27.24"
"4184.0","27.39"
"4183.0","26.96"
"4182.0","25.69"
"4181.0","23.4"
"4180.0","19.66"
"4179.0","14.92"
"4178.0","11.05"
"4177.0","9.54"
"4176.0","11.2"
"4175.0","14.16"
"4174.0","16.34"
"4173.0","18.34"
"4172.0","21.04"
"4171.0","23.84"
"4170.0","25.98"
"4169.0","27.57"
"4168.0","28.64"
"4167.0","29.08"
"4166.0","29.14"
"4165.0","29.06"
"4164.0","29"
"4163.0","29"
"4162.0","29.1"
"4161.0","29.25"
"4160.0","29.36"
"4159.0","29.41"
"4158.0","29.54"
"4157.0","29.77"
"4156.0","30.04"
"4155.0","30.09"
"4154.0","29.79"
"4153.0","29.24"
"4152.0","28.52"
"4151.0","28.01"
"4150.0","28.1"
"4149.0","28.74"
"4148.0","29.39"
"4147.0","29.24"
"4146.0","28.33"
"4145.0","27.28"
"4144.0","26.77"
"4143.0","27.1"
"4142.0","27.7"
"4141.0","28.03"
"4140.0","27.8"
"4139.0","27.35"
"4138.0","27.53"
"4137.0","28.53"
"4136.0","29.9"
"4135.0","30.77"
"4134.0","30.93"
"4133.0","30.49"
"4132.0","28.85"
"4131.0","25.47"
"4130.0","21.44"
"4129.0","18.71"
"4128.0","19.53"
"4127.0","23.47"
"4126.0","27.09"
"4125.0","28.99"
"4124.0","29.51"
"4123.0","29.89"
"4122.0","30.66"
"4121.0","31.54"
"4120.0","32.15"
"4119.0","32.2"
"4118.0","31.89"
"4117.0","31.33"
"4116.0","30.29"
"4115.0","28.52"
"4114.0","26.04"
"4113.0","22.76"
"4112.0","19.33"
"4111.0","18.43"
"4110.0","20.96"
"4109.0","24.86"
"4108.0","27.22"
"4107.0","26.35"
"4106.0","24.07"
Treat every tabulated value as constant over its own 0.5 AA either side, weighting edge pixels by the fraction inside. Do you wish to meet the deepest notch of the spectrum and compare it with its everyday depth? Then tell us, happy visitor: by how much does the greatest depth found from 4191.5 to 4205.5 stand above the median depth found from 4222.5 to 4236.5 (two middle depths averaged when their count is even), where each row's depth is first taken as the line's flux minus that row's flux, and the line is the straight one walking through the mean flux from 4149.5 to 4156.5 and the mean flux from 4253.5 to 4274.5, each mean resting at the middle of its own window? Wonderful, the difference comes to 17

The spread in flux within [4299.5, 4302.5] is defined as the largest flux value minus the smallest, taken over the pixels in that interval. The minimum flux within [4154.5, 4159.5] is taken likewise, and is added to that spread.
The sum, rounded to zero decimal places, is 32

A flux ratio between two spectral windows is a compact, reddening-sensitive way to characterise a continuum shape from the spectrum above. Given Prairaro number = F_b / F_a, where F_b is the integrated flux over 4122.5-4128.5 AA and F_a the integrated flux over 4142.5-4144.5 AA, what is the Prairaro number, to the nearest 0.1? 2.9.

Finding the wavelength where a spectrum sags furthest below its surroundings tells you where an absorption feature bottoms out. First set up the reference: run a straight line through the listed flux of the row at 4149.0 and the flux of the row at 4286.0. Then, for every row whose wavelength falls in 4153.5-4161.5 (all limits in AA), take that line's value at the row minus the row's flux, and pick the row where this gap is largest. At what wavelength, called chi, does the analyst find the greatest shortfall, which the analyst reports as 4161.0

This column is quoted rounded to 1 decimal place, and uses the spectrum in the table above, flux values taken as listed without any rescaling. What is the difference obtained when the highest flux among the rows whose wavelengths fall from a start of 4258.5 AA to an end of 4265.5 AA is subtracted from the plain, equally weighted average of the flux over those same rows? -3.0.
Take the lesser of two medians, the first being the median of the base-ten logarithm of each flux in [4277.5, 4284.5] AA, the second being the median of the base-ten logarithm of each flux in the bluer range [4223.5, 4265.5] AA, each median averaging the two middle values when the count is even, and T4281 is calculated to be 1.34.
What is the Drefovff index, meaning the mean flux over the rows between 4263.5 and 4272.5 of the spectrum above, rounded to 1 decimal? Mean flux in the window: 23.8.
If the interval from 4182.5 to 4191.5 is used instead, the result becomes 23.5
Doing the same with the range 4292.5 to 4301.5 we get 23.9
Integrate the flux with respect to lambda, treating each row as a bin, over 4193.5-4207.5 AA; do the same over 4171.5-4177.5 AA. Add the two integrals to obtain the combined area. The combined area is 354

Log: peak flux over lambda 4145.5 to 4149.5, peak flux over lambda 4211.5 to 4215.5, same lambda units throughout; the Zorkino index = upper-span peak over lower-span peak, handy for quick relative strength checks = 0.89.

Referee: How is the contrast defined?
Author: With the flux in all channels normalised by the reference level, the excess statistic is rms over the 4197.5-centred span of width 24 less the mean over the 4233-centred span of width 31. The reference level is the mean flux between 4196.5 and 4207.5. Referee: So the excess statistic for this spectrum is 0.00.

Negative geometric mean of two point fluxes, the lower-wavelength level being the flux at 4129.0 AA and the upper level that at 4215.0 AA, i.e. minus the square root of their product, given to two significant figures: -20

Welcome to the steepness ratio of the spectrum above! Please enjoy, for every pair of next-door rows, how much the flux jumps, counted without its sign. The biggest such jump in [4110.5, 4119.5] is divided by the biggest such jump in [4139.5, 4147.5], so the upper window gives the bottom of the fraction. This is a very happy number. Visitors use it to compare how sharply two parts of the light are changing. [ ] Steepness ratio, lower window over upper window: 3.3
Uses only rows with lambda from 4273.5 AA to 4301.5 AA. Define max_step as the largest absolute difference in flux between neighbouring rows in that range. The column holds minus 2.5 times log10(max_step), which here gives -1.42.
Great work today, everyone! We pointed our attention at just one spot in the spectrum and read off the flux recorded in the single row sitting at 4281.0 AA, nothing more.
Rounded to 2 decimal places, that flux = 26.35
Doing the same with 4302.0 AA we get 17.66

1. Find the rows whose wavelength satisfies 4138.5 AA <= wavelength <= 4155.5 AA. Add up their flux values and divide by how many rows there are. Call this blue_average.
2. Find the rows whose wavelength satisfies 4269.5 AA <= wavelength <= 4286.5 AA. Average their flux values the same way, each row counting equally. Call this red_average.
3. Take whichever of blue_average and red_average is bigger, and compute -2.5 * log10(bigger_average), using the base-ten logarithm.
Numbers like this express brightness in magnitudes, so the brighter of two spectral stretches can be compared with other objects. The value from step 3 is -3.63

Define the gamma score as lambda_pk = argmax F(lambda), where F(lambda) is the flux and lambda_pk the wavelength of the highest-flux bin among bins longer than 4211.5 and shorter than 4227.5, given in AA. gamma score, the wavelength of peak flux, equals 4227.0 AA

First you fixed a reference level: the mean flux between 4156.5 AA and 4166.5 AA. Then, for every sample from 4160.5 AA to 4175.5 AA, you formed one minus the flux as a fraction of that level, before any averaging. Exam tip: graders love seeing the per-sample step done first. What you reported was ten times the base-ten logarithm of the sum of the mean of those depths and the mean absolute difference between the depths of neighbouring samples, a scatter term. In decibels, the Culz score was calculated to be -8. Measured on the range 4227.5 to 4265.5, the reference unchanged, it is -5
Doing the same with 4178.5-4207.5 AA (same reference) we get -4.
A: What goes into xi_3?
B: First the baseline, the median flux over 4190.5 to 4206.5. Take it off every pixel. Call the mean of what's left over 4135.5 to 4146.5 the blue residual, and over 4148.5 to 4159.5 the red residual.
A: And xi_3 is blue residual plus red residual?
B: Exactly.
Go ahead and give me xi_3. 16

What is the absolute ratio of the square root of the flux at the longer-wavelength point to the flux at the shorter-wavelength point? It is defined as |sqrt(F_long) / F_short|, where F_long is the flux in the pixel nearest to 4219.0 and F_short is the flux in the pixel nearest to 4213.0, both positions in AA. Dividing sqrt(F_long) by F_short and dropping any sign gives 0.09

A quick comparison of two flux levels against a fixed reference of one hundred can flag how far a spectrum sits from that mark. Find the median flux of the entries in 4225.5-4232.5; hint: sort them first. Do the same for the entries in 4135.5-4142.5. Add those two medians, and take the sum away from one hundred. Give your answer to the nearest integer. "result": 46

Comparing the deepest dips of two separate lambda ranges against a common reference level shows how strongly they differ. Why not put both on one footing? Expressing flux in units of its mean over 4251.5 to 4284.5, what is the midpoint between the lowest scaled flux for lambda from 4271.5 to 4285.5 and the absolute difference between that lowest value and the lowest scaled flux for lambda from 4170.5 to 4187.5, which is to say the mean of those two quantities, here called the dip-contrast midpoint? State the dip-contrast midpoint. 0.85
